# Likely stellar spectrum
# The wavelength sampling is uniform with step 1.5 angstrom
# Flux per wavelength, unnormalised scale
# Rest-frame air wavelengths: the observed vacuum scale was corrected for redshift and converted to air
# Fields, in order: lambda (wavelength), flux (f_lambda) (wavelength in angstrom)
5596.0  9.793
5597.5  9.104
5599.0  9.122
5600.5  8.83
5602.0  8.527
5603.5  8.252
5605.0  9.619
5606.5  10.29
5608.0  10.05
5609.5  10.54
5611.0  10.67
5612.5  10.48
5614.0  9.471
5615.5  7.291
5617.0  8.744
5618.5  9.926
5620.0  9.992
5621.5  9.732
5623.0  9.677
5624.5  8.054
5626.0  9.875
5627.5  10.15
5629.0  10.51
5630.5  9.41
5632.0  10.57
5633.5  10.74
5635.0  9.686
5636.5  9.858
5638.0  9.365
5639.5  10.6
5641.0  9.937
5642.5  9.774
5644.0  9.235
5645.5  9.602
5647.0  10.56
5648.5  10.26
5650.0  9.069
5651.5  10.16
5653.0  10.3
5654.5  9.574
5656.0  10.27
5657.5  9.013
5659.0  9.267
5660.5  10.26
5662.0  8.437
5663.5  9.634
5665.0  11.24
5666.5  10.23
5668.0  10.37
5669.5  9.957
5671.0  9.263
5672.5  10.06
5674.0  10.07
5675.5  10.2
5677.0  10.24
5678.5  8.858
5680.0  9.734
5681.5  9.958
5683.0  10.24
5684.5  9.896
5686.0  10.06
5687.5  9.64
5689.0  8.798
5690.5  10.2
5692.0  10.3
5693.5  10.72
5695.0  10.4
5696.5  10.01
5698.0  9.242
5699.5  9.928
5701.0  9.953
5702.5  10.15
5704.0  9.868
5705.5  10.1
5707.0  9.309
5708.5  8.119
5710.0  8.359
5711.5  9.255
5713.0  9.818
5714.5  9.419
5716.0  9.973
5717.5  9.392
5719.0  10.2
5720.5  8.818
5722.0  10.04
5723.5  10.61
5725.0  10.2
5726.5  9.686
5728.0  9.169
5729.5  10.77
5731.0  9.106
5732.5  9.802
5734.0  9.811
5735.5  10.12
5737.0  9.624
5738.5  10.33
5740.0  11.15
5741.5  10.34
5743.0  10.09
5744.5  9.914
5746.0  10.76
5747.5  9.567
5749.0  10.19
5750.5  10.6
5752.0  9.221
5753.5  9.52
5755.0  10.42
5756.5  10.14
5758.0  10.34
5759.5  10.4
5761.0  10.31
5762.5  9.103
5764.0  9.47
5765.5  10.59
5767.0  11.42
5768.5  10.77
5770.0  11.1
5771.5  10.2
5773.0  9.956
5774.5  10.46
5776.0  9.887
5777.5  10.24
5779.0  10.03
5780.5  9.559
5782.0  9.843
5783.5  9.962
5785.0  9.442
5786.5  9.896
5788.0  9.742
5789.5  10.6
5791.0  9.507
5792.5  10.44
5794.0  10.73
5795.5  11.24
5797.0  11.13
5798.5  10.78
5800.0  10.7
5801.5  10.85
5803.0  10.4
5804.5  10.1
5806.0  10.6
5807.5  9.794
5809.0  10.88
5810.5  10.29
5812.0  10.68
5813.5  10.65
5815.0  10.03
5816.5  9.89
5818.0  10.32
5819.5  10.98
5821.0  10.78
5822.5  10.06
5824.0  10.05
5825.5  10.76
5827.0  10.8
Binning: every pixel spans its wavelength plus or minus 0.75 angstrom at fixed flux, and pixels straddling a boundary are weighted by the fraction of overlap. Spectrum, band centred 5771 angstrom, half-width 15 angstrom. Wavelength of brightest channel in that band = 5767.0 angstrom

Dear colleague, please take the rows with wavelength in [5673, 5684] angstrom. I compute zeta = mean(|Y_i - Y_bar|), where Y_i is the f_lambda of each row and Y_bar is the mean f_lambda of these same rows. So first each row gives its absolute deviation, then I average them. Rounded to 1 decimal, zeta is 0.3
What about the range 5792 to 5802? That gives 0.2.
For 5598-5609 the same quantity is 0.6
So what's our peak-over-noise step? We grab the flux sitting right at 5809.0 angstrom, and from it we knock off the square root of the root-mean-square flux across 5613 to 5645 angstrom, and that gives 7.77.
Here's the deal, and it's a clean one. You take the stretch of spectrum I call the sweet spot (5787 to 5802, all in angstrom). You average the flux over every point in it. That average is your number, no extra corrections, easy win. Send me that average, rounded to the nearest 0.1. 10.6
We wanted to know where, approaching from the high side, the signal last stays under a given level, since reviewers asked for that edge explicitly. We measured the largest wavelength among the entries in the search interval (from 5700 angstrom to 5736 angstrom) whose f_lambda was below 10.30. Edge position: 5735.5 angstrom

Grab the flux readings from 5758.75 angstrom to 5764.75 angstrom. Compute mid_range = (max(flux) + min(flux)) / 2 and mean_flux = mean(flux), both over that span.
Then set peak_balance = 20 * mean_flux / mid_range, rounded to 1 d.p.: 20.1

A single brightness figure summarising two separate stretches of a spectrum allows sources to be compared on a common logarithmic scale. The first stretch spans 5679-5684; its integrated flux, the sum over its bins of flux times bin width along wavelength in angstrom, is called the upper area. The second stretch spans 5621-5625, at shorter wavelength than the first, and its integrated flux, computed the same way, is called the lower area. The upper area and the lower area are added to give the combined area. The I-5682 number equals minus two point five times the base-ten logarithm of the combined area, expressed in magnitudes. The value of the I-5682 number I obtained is -4.84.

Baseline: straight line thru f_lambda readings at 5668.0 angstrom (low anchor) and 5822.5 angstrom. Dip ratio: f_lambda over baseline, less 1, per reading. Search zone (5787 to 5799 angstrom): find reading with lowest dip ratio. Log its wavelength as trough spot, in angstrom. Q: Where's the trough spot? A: 5791.0 angstrom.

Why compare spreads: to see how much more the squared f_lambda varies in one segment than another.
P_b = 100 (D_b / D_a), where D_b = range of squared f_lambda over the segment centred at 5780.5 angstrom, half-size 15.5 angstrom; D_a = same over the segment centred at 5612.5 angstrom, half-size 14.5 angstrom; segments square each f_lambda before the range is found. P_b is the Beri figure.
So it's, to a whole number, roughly 68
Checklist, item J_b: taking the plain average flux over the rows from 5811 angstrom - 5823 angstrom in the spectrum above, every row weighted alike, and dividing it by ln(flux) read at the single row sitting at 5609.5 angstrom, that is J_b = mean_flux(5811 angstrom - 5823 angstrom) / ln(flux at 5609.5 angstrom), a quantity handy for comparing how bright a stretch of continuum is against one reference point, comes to 4.43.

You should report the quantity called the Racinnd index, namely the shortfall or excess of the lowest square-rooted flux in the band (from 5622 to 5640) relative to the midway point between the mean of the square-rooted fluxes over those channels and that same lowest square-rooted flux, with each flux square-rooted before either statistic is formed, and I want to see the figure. -0.15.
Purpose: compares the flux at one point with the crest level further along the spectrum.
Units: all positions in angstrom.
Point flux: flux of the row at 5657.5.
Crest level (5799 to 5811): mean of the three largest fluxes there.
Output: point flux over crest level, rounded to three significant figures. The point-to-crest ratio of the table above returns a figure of 0.834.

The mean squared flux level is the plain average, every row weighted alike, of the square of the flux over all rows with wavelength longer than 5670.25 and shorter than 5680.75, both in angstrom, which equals 96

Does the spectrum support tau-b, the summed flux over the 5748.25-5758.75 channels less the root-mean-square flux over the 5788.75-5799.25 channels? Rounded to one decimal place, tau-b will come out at 59.8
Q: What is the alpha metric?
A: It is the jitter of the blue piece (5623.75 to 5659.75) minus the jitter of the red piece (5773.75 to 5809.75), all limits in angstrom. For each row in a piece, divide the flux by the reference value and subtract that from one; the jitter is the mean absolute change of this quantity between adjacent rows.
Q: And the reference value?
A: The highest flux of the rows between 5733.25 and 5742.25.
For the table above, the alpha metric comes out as 0.022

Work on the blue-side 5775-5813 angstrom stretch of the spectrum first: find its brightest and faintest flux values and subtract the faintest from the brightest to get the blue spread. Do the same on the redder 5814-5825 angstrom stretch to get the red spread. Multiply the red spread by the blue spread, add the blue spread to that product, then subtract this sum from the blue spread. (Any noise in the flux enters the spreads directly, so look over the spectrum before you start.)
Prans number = -2.0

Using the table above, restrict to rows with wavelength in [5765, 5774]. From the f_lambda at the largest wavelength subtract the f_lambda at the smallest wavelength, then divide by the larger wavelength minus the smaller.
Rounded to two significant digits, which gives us -0.085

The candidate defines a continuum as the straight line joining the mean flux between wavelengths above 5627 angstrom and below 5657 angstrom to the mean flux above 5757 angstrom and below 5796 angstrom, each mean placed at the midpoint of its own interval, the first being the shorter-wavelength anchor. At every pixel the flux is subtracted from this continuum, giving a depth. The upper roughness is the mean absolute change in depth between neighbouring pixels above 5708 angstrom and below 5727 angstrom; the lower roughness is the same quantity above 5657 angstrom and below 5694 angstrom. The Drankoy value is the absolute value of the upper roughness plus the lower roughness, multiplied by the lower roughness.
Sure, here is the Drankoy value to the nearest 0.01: 0.86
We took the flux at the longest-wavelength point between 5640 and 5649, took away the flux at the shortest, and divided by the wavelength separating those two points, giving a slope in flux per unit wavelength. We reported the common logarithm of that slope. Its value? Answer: -1.4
